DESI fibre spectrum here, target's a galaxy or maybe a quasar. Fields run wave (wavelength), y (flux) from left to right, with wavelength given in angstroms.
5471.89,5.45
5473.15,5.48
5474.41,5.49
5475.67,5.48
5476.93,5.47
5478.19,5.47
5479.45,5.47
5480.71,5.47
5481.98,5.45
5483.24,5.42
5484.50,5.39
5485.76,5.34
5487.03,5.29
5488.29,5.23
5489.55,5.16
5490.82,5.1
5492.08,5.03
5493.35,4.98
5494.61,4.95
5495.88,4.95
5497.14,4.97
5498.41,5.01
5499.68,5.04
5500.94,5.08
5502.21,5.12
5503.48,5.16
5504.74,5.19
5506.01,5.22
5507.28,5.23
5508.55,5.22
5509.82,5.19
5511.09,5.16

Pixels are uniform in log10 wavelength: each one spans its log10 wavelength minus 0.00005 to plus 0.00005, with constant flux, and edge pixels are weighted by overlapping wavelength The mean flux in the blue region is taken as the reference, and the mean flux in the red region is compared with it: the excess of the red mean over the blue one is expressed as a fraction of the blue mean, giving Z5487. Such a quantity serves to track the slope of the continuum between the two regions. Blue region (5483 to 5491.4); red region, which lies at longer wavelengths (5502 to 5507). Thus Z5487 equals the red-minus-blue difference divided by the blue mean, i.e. -0.02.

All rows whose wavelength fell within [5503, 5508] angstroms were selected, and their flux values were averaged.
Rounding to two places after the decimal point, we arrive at 5.20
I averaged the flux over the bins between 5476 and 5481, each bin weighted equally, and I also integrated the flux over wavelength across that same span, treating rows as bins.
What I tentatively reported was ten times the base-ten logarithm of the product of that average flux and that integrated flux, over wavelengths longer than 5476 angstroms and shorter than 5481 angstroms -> 21.8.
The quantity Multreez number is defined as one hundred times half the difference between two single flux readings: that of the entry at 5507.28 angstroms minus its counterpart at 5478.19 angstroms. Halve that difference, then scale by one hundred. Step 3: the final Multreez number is -12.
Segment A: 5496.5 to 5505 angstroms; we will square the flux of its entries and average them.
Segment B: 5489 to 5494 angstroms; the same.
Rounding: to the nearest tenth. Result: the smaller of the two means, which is 25.7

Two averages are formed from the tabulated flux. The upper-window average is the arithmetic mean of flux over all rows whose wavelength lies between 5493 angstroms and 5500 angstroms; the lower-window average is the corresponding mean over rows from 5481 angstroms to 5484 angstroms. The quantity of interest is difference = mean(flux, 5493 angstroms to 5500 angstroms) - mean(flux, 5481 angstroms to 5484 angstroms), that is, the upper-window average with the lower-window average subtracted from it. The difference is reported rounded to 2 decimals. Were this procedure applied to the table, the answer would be -0.45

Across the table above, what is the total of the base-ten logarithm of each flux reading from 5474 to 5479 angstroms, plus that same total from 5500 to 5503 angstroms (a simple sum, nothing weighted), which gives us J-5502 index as 4.4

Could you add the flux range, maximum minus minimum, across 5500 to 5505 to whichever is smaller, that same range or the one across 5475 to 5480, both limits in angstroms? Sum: 0.12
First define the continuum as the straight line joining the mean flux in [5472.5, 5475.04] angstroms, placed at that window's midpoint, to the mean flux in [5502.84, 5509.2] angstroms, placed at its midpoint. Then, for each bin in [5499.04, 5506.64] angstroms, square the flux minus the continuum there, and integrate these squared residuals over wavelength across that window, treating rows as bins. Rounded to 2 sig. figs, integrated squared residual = 0.12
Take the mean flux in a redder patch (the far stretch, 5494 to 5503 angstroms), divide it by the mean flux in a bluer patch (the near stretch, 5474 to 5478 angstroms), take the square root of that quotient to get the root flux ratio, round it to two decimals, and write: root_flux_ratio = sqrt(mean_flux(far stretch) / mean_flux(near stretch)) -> 0.96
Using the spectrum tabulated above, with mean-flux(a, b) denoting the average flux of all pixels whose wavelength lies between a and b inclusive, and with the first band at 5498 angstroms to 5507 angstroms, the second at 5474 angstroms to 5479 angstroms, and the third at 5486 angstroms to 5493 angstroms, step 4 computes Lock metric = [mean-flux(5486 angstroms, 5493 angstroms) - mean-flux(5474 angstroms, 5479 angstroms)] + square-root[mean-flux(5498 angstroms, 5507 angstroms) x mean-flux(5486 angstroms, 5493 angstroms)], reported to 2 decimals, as 4.82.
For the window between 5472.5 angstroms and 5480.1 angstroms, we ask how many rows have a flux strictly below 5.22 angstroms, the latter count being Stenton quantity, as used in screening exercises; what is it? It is 0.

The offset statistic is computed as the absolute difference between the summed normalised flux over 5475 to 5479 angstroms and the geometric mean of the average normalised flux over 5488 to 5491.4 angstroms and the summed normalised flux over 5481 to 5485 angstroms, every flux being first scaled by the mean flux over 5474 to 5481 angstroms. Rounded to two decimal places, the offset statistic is 1.33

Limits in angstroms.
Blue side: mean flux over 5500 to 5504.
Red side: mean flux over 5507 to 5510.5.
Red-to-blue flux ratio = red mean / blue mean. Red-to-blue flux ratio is 1.018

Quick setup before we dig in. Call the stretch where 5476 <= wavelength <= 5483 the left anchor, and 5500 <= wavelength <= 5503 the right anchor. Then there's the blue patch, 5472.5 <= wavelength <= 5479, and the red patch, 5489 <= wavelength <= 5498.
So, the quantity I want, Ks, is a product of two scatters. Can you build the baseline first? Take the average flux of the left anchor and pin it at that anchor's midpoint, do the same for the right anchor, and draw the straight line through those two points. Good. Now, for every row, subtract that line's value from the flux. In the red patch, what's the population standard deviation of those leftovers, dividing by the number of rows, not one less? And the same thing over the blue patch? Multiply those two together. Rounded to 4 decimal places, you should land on 0.0010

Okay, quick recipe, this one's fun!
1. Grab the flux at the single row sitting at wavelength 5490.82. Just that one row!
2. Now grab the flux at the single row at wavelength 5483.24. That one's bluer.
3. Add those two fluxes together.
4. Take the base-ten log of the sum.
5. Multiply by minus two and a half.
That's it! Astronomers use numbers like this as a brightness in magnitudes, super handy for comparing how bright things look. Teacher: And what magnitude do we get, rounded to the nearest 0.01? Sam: -2.56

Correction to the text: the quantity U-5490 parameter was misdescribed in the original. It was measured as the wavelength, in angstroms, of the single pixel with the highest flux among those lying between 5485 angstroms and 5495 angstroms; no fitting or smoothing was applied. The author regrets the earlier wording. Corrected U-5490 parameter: 5485.76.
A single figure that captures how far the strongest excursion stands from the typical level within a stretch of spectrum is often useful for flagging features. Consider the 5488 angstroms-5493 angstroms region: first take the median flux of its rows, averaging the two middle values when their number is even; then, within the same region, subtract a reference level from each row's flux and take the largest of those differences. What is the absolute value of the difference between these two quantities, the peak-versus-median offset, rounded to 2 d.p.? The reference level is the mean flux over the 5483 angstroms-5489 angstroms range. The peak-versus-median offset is 5.23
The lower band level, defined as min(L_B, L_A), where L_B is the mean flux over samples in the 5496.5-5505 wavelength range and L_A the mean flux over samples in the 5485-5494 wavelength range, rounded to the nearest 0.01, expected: 5.08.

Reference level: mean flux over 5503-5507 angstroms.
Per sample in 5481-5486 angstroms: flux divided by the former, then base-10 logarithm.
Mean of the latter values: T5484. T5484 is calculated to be 0.017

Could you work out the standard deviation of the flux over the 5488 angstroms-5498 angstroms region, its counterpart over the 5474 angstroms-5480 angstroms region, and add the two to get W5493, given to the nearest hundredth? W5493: 0.11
